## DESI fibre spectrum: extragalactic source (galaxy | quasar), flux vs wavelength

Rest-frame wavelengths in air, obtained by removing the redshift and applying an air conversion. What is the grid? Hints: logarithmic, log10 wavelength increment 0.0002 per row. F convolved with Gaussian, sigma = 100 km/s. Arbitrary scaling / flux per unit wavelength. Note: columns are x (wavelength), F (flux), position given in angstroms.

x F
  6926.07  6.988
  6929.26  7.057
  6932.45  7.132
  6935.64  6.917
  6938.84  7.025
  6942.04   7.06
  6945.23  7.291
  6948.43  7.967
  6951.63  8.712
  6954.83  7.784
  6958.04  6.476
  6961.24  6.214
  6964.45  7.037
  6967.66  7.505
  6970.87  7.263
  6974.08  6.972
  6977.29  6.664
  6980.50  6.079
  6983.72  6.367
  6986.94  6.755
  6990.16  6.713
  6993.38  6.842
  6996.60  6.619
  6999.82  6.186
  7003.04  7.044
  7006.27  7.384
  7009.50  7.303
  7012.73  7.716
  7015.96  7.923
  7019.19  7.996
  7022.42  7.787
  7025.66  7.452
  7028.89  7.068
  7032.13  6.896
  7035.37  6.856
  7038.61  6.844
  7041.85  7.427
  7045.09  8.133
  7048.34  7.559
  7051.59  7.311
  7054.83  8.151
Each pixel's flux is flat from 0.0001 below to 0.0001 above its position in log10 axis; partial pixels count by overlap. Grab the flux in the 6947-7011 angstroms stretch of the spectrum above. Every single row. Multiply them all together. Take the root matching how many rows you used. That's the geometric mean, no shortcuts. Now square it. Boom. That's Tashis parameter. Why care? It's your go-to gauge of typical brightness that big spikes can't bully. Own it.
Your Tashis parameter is 48.5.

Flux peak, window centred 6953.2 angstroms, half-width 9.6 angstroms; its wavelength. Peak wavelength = 6951.63 angstroms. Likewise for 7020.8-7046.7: 7045.09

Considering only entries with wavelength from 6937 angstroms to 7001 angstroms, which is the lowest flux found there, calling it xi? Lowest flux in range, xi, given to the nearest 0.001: 6.079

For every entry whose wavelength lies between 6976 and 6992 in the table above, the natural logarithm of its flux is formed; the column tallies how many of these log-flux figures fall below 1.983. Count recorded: 5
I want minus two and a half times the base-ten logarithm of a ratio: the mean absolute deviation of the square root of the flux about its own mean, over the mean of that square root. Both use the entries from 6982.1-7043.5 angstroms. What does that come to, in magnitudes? 3.81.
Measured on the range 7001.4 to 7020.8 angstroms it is 4.19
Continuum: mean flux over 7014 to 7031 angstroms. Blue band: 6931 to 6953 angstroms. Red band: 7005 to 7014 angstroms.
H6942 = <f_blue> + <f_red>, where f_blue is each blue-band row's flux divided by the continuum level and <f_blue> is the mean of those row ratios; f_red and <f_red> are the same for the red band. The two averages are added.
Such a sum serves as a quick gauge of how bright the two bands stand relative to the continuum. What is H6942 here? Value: 1.95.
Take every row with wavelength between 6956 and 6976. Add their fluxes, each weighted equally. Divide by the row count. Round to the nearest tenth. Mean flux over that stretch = 6.9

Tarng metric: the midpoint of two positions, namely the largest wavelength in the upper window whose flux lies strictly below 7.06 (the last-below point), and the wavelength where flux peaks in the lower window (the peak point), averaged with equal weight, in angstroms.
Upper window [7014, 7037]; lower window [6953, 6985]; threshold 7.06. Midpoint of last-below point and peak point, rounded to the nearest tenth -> 6995.1 angstroms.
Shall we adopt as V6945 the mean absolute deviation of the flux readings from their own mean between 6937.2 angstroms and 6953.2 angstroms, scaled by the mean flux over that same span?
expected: 0.077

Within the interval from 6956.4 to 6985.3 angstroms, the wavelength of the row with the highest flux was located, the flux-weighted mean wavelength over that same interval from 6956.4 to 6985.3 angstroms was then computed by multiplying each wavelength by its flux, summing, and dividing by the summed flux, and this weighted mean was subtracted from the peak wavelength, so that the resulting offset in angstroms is -3.1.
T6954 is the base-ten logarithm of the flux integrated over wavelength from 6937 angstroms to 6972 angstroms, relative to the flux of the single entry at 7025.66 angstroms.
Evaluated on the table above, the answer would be 1.54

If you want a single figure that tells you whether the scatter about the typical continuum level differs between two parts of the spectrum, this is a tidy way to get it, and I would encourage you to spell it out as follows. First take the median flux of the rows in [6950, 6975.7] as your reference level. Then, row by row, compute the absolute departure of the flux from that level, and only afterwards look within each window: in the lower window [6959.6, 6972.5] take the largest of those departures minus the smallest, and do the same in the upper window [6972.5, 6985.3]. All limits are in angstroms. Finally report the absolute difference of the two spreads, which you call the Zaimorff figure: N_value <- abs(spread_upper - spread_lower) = 0.07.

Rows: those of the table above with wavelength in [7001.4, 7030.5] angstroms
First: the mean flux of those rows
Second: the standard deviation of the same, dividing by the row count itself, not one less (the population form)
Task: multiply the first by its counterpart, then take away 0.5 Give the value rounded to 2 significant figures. 2.0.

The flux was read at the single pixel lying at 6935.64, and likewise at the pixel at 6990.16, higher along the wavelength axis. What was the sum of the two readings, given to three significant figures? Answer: 13.6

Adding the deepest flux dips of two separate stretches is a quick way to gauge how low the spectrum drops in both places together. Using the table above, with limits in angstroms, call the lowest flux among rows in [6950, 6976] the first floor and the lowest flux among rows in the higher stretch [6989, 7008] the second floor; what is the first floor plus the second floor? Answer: 12.4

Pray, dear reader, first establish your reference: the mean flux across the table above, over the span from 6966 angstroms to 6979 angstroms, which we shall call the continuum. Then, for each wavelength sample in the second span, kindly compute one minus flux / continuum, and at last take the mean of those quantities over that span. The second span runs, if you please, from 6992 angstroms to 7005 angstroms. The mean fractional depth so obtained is 0.06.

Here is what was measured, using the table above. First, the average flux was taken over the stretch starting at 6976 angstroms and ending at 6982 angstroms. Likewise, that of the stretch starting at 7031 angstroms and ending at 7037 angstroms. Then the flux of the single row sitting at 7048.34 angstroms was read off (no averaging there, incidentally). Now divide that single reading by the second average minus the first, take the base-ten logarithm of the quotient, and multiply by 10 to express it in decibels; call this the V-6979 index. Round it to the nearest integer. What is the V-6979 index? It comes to 12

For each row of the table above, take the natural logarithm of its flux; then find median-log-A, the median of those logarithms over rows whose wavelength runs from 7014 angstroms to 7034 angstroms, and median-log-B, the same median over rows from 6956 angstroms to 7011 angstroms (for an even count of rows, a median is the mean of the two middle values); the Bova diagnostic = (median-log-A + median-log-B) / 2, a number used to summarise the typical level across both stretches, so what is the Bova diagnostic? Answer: 1.97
